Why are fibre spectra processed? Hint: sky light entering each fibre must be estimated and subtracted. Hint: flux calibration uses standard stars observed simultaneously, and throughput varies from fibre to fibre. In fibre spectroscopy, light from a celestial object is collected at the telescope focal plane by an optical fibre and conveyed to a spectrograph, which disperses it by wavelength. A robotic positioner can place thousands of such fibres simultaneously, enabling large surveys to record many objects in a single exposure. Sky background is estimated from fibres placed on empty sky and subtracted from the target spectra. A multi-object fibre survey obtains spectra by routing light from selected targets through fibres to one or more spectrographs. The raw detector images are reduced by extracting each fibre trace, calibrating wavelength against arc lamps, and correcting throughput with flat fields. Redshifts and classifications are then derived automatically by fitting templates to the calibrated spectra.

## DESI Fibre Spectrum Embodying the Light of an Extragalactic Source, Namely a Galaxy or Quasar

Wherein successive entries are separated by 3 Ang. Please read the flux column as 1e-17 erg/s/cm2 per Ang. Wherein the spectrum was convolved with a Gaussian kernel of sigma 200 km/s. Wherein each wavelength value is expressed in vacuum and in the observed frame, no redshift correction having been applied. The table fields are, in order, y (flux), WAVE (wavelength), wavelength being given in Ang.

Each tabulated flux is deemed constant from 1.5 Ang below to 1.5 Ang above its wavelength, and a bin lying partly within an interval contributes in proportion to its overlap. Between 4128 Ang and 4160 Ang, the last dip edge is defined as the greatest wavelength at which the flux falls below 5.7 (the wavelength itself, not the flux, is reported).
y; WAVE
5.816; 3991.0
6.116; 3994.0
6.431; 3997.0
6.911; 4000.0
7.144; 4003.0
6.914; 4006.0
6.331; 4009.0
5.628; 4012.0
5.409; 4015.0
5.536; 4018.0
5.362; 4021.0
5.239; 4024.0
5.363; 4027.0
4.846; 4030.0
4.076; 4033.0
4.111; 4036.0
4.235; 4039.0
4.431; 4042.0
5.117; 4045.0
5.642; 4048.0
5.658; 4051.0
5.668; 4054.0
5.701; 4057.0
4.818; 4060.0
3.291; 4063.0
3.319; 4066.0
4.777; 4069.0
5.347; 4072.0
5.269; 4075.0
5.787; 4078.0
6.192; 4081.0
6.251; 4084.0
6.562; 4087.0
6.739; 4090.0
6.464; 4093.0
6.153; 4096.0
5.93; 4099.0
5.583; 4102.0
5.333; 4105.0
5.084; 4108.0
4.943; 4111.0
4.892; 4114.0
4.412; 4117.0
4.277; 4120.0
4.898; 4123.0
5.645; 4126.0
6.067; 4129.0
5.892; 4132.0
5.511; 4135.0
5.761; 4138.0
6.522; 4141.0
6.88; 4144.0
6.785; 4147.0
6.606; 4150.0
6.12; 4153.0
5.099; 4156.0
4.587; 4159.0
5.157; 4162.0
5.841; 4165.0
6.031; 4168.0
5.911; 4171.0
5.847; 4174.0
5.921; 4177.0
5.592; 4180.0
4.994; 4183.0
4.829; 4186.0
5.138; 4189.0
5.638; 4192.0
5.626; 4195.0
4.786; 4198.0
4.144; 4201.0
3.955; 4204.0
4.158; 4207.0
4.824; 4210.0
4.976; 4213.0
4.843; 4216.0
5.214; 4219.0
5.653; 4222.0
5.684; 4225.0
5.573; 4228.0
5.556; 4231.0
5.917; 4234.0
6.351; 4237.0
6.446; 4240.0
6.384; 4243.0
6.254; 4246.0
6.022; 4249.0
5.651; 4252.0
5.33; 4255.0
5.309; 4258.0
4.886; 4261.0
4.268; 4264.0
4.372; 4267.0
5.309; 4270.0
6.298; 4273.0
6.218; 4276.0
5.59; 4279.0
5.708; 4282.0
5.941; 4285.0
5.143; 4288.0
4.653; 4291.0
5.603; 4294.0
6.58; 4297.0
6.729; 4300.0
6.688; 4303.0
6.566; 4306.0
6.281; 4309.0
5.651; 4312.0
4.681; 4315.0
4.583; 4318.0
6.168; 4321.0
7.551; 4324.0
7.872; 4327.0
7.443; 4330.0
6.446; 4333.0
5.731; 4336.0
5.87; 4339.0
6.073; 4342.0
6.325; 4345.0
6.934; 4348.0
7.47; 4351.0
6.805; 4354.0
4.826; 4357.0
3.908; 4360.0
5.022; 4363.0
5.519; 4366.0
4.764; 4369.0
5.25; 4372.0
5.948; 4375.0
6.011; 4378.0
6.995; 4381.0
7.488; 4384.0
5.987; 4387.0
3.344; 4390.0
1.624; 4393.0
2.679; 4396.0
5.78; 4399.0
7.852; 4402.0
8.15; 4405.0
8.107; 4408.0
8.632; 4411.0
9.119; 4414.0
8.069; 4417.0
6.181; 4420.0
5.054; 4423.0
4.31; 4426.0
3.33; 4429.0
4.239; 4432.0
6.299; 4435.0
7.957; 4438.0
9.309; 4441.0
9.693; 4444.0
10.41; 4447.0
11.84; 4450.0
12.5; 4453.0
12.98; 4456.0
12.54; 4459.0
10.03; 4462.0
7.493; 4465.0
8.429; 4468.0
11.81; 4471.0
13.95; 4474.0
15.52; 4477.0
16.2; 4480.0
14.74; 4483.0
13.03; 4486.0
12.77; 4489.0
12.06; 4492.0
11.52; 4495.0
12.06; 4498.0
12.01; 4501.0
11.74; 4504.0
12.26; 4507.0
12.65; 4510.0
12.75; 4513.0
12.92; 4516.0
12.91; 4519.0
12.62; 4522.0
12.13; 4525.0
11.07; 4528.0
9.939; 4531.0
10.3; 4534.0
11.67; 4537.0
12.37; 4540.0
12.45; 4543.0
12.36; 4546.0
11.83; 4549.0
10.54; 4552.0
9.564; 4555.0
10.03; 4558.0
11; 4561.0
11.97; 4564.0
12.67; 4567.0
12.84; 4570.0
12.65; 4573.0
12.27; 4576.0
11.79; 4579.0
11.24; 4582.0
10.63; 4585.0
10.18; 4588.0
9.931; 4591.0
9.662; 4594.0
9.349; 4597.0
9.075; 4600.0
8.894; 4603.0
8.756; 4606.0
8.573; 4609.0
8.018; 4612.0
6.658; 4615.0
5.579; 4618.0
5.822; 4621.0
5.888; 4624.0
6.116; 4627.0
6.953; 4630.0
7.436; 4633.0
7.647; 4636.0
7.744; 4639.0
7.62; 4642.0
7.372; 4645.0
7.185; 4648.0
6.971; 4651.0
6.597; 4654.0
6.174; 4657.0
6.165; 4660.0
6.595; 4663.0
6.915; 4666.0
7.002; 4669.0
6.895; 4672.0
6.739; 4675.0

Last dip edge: 4159.0 Ang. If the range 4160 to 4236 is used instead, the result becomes 4231.0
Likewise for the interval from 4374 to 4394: 4393.0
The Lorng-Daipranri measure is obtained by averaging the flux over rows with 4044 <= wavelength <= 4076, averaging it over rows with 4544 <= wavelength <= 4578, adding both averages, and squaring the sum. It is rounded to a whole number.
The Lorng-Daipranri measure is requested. 275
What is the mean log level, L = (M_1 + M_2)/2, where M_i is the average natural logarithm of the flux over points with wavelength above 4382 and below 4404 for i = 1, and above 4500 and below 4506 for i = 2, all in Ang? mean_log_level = 2.0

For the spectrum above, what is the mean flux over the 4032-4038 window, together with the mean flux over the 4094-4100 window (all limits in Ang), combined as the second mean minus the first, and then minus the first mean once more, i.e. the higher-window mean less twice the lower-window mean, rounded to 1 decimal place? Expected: -2.1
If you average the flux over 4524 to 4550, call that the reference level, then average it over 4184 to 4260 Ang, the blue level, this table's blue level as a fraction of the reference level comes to 0.46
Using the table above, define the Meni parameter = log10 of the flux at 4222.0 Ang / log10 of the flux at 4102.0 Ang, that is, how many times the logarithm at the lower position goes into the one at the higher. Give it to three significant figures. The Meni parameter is 1.01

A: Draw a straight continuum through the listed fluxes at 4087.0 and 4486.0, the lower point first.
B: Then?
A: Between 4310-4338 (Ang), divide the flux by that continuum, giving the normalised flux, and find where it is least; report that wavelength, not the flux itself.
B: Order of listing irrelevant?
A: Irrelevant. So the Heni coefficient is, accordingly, 4318.0 Ang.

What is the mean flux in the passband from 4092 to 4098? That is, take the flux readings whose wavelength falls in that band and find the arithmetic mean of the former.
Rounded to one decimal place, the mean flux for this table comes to 6.3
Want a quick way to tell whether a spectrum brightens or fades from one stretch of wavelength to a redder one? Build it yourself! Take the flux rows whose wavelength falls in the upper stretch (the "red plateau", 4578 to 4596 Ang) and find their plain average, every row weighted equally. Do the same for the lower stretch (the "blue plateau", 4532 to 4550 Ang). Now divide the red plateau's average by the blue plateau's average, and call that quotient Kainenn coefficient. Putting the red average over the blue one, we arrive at 0.89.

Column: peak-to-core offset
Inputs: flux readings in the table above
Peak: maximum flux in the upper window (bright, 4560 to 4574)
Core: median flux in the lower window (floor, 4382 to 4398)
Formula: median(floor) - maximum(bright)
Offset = -9.5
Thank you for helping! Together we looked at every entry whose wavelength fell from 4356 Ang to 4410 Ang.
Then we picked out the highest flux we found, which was 8.15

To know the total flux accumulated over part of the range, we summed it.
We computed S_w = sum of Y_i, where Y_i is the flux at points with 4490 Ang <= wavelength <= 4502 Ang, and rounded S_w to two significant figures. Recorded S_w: 48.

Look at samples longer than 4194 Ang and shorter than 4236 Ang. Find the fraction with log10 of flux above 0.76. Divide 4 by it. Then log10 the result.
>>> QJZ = 1.7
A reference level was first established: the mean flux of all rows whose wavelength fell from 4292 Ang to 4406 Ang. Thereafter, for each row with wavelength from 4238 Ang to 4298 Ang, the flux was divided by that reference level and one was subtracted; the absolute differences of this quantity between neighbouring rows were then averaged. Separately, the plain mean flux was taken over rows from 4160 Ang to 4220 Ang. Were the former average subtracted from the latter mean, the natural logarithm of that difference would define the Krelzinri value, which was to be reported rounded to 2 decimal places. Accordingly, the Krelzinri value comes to 1.63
